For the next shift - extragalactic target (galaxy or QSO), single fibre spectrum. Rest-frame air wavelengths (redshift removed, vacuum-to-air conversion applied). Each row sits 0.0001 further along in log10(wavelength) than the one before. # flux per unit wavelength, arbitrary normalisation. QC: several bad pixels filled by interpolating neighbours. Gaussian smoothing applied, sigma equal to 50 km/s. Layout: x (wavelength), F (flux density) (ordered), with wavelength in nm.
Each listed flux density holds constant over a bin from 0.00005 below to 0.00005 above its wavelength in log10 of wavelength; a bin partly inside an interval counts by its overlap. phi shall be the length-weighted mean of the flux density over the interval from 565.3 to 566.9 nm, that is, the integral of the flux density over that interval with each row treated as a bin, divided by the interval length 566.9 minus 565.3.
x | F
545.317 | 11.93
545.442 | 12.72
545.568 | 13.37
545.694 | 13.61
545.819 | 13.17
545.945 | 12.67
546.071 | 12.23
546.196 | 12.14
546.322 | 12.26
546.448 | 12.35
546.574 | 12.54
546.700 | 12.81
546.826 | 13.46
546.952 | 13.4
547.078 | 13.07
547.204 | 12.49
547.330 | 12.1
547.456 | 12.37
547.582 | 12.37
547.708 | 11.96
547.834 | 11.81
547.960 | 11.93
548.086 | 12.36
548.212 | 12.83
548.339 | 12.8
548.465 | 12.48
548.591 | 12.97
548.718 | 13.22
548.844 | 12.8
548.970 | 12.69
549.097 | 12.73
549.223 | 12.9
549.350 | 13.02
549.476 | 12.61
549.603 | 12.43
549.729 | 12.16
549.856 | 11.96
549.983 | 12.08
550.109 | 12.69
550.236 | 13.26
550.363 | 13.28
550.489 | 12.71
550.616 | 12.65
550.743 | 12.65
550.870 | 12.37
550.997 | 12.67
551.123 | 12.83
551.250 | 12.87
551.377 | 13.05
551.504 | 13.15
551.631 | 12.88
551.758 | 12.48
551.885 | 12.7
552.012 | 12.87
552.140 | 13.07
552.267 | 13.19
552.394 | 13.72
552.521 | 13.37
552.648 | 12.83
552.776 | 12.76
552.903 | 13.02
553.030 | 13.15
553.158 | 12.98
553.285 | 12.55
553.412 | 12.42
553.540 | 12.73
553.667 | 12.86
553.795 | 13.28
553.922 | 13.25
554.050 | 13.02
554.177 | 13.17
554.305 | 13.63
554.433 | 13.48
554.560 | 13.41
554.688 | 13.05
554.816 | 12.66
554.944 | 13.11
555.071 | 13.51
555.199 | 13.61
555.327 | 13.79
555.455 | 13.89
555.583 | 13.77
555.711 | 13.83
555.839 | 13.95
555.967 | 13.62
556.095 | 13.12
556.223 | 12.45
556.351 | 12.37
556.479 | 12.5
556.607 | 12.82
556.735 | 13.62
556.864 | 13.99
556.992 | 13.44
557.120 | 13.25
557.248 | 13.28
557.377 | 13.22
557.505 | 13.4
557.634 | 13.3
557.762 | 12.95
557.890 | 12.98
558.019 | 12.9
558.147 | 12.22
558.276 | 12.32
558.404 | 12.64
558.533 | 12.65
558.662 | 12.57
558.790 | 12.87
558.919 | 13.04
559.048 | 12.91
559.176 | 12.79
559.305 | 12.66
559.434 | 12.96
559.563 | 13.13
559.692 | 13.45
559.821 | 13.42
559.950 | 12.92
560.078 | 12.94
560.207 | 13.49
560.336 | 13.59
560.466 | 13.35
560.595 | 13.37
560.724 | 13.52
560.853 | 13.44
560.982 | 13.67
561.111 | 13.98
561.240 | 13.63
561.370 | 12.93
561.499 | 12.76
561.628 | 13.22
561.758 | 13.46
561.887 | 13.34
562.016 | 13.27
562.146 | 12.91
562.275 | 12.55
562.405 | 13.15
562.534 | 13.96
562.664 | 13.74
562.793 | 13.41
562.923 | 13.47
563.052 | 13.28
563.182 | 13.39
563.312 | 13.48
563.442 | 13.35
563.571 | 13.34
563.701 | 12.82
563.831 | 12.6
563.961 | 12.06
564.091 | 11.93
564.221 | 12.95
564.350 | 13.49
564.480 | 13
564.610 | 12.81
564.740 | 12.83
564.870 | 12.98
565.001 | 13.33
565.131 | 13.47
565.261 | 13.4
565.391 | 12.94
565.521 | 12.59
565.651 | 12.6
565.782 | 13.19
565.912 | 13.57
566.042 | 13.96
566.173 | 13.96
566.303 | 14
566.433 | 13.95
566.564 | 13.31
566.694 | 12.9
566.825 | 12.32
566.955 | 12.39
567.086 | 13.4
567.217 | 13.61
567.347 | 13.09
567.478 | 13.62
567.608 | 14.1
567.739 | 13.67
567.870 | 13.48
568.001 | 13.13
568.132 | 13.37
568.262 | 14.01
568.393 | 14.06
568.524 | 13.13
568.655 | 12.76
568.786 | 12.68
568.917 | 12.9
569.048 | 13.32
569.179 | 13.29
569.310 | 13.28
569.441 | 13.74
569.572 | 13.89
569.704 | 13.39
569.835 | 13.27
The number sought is 13.3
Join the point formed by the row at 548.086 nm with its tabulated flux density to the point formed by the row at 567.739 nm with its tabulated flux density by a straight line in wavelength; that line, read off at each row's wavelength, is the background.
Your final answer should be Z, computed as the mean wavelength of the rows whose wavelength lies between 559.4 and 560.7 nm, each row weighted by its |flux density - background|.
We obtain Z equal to 560.07 nm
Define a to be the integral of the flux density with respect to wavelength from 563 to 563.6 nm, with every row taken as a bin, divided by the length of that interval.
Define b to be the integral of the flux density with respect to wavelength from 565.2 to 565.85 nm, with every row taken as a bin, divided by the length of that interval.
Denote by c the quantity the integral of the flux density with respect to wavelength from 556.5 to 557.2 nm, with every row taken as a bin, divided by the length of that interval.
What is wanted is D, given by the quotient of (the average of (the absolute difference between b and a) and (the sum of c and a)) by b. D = 1.05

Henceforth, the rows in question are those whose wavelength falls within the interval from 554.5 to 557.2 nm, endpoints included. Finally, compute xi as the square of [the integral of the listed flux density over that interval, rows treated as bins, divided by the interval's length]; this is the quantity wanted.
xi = 177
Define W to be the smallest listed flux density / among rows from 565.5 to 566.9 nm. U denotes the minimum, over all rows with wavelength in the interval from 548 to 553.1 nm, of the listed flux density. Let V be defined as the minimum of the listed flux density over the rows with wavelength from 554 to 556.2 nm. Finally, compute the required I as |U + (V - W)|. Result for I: 12.3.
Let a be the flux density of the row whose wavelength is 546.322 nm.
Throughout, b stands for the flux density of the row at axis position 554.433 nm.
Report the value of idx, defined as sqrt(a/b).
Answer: 0.954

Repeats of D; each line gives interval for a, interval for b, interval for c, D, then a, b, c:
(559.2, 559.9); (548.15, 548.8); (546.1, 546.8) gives 1.00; 13.1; 12.8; 12.5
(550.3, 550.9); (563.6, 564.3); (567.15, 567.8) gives 1.06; 12.8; 12.5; 13.6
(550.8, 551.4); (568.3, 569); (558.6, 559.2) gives 0.99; 12.7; 13.1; 12.9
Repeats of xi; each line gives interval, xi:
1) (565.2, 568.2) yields 178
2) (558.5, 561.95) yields 174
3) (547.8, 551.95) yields 161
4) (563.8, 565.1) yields 164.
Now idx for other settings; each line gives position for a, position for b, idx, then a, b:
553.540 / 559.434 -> 0.991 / 12.73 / 12.96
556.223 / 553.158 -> 0.979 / 12.45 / 12.98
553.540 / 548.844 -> 0.997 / 12.73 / 12.8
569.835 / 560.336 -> 0.988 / 13.27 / 13.59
